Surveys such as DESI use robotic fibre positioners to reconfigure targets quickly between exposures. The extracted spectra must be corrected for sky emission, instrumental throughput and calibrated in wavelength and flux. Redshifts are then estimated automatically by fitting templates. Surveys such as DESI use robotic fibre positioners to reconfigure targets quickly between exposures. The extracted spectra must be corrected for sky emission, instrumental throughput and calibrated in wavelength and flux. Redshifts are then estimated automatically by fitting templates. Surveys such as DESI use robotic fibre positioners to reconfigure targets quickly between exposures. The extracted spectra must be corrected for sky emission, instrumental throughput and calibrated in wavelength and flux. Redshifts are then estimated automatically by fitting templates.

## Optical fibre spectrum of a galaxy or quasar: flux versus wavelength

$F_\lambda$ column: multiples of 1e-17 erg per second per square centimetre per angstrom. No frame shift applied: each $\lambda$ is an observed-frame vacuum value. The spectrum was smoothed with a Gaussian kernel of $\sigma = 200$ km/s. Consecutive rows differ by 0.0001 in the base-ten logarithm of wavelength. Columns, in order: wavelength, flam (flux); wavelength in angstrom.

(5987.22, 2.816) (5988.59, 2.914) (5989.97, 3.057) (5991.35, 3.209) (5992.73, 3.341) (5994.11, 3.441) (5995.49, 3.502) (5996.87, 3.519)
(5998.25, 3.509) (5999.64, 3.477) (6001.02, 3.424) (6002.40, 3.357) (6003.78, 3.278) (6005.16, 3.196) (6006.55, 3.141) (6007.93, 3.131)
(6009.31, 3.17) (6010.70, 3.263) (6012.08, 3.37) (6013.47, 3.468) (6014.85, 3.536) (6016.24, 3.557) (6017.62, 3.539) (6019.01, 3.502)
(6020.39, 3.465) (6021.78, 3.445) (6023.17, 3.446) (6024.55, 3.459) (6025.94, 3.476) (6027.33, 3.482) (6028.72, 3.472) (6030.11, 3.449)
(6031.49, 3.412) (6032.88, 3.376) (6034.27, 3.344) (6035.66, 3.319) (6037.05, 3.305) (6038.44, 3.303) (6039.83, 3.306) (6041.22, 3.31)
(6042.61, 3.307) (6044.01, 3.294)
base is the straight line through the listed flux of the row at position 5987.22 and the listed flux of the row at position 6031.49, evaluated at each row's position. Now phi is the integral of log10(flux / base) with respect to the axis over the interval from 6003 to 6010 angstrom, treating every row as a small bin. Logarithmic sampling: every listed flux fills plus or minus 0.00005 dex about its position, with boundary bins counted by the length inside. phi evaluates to 0.1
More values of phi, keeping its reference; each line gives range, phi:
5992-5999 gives 0.5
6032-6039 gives -0.1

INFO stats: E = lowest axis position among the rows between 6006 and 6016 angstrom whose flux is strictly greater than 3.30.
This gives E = 6012.08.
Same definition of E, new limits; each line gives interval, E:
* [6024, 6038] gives 6024.55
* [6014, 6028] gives 6014.85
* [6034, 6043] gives 6034.27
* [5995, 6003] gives 5995.49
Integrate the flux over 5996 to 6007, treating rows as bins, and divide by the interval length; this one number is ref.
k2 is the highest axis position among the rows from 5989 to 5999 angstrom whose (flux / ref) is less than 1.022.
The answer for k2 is 5994.11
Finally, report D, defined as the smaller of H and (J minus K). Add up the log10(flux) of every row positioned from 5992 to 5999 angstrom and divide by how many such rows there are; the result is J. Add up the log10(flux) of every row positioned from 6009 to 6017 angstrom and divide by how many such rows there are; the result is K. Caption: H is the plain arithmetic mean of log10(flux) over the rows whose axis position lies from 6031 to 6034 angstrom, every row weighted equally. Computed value 0.009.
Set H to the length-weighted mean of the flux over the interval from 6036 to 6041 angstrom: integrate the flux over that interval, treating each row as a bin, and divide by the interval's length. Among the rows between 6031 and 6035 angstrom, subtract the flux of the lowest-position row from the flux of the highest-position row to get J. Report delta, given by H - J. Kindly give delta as 3.38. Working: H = 3.31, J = -0.07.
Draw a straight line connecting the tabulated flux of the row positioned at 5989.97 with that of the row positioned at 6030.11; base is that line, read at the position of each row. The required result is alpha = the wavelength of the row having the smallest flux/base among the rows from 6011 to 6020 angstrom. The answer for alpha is 6012.08 angstrom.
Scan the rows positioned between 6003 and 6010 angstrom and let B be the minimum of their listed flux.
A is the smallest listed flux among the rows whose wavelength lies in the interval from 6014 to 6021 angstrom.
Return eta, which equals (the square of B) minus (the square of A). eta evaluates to -2.2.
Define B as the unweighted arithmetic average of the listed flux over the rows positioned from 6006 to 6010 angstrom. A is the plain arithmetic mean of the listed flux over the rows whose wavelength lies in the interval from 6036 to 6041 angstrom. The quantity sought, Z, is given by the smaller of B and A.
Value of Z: 3.15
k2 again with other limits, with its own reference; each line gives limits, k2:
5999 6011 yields 6010.70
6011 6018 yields 6012.08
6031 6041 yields 6039.83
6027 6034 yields 6032.88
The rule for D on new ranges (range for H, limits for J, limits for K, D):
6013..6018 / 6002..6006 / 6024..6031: -0.025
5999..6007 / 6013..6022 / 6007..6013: 0.035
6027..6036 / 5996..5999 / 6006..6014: 0.033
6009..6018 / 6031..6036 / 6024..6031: -0.013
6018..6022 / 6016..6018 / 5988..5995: 0.047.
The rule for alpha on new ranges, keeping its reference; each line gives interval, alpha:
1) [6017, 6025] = 6024.55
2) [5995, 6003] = 6002.40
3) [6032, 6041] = 6039.83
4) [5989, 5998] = 5989.97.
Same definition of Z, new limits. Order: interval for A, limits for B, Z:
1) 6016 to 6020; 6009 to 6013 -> 3.27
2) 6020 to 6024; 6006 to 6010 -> 3.15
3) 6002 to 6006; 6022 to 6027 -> 3.28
